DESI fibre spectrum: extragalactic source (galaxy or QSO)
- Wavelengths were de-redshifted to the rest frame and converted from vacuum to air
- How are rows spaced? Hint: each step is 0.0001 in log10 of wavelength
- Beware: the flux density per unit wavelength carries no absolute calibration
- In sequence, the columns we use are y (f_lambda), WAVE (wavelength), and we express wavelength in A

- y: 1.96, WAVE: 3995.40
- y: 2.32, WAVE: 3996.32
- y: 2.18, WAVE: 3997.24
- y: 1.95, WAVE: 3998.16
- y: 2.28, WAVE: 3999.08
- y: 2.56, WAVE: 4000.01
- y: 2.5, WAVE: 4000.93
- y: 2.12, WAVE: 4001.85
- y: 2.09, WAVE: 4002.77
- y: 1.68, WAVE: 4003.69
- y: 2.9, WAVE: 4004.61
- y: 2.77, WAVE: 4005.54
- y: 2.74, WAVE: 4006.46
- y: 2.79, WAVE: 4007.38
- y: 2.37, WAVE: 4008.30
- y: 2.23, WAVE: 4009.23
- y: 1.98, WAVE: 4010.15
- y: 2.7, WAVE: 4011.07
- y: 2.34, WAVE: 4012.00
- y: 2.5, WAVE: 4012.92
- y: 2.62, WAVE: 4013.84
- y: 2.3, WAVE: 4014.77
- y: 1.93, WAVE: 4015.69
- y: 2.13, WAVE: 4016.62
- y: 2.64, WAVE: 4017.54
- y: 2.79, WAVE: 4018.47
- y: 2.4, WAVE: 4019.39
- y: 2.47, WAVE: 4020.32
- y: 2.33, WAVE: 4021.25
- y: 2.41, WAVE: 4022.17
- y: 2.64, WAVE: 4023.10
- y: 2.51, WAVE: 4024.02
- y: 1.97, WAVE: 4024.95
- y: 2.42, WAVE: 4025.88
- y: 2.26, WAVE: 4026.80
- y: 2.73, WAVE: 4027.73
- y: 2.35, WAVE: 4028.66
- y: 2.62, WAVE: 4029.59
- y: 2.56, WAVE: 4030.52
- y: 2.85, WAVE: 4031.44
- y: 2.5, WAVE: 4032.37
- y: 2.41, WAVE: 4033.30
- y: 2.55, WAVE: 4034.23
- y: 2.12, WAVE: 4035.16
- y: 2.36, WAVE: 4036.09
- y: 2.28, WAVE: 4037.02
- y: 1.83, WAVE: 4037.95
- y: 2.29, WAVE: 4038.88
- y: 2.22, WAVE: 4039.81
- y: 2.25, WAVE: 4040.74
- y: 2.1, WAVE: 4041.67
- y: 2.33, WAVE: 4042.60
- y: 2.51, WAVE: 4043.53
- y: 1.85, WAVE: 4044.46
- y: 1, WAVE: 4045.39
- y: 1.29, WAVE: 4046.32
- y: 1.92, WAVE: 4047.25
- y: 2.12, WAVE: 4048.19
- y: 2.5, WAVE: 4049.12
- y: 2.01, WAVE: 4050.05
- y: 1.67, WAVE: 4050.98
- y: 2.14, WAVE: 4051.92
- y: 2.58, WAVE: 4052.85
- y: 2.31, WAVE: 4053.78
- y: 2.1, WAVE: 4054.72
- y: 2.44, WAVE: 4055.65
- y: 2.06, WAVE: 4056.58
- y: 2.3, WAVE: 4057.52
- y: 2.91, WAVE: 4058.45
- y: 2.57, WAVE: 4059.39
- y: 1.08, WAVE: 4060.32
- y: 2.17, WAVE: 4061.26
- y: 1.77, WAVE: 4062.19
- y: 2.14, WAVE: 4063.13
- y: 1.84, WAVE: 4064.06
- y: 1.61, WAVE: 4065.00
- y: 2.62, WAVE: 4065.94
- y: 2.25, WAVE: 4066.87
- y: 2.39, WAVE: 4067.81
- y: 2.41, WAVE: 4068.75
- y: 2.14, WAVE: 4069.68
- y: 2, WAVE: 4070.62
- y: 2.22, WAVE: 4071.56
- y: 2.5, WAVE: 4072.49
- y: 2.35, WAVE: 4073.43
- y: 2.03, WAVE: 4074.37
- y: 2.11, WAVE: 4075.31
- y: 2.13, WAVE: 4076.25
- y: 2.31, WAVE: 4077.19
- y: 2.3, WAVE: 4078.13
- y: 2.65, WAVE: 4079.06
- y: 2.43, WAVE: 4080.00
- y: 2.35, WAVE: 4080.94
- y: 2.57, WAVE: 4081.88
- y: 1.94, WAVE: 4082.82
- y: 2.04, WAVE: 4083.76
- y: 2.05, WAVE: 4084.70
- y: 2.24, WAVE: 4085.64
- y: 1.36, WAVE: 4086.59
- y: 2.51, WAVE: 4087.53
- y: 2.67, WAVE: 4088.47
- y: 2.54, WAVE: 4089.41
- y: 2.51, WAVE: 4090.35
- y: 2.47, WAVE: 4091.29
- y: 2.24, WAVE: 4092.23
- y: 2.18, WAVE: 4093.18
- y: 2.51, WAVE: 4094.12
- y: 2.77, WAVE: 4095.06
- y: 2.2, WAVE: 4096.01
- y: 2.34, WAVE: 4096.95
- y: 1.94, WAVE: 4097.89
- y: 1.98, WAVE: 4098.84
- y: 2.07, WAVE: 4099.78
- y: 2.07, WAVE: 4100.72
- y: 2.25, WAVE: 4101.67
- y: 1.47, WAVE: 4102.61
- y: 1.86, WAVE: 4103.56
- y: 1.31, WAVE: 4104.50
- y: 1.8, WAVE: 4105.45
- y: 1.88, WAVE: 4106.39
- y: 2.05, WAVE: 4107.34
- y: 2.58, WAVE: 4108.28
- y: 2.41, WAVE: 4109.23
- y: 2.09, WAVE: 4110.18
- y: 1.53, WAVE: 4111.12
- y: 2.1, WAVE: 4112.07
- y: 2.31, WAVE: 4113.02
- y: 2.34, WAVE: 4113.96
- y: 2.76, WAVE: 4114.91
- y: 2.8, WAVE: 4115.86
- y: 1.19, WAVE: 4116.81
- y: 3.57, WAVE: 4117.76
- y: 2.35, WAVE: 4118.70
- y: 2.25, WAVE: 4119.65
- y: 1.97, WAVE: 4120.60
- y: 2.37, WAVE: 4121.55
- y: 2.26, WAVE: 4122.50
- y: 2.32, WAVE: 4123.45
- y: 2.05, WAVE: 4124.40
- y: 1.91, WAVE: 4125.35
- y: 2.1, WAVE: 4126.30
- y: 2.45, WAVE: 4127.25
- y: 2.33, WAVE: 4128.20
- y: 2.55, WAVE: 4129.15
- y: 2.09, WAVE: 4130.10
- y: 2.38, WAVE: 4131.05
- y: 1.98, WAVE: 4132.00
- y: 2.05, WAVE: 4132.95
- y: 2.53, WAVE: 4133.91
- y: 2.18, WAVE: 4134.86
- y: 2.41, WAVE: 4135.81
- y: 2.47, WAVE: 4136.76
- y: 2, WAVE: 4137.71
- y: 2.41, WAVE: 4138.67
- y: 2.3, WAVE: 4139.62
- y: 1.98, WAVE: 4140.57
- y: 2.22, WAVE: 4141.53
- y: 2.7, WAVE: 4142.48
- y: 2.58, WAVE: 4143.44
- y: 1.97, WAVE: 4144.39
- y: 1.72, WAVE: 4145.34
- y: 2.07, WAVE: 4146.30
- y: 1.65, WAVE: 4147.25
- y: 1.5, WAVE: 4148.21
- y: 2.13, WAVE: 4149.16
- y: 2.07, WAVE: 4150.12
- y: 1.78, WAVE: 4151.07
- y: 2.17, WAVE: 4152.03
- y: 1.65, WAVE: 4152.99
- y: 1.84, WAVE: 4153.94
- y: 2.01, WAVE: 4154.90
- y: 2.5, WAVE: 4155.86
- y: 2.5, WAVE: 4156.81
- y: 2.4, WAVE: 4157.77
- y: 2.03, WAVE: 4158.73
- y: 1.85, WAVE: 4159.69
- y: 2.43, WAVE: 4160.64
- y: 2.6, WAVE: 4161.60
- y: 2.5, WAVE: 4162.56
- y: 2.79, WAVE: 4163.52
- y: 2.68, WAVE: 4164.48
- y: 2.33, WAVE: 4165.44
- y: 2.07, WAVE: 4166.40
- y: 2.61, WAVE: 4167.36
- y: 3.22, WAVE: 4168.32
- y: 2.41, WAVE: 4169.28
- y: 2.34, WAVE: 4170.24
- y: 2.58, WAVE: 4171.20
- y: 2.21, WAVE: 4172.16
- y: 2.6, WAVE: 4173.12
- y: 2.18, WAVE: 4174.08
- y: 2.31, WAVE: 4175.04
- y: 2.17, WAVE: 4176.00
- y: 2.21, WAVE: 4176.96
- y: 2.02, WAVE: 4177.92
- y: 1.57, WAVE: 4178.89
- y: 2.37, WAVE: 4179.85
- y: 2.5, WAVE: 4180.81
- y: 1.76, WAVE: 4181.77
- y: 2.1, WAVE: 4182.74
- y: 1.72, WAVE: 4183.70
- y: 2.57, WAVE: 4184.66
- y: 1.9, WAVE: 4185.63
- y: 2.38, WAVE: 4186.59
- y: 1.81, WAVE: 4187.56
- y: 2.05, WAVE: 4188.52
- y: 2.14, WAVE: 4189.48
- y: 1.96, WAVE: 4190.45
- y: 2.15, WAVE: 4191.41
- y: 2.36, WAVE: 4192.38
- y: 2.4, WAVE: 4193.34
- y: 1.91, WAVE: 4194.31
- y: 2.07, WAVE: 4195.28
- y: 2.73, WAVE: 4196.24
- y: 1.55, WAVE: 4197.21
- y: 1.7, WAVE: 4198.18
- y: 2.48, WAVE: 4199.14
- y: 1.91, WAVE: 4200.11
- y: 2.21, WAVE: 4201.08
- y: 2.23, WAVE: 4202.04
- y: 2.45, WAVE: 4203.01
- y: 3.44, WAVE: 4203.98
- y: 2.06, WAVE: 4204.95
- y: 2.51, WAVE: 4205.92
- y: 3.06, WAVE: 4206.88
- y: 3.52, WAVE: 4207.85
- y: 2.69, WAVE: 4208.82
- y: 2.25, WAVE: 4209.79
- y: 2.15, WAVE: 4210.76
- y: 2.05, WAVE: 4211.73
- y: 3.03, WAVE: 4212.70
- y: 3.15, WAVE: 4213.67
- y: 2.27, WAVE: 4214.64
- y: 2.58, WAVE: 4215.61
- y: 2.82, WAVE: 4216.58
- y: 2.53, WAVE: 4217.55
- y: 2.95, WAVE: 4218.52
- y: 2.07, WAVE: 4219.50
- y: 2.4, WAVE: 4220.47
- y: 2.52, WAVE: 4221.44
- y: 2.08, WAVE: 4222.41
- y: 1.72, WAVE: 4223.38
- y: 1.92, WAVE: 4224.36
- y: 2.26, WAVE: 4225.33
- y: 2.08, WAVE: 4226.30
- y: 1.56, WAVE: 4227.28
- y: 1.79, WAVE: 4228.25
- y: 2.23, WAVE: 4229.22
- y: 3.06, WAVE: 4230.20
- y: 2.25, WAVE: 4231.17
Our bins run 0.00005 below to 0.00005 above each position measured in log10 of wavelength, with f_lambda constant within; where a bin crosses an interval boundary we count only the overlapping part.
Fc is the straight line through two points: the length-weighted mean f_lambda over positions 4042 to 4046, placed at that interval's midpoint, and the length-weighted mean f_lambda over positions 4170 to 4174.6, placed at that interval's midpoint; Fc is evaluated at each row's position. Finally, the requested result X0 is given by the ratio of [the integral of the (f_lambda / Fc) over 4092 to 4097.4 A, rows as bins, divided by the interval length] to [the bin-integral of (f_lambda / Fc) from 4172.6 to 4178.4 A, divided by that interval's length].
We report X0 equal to 1.21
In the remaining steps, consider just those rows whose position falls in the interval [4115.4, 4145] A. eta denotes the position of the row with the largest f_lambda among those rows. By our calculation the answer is 4117.76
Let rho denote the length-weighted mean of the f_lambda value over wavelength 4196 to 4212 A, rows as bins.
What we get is 2.41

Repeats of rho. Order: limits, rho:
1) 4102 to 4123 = 2.15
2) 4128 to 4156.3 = 2.14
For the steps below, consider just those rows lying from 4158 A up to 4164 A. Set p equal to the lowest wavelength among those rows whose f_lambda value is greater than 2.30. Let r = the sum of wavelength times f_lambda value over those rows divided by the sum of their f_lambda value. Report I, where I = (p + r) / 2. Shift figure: 4161.0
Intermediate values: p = 4160.64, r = 4161.3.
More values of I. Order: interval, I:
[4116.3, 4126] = 4119.4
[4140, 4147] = 4142.9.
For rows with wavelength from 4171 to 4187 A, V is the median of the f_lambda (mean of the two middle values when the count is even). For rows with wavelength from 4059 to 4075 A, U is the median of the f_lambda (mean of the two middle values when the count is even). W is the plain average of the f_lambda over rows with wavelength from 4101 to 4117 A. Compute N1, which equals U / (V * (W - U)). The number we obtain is -8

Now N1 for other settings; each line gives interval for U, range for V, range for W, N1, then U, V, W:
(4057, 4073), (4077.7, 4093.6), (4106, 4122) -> 20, 2.22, 2.35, 2.3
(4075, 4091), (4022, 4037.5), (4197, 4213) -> 8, 2.31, 2.42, 2.4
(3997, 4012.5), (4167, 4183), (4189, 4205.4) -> -8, 2.34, 2.31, 2.2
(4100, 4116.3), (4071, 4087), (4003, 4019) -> 3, 2.09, 2.24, 2.4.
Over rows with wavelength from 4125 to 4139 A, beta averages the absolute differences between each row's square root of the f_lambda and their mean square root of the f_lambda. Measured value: 0.07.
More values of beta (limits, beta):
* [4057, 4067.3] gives 0.14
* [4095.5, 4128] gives 0.11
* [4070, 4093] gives 0.07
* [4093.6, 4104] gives 0.09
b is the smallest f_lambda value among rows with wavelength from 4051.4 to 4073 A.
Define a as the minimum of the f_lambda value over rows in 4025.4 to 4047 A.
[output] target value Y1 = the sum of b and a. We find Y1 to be 2.1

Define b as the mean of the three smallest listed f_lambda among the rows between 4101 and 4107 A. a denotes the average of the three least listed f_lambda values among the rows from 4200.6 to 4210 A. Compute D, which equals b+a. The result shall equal 3.69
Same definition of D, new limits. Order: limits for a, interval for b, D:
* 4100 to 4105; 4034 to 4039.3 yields 3.62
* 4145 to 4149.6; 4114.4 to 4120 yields 3.55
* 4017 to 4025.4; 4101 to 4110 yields 3.76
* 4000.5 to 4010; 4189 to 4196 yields 3.94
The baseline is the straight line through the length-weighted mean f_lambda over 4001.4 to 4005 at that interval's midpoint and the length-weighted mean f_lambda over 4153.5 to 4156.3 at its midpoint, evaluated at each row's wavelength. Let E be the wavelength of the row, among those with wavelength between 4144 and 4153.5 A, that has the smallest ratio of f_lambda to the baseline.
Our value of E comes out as 4148.21 A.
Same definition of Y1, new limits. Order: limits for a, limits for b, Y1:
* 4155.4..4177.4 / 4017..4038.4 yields 3.7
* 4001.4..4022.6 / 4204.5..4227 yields 3.4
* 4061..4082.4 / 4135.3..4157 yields 3.1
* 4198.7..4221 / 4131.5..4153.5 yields 3.4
